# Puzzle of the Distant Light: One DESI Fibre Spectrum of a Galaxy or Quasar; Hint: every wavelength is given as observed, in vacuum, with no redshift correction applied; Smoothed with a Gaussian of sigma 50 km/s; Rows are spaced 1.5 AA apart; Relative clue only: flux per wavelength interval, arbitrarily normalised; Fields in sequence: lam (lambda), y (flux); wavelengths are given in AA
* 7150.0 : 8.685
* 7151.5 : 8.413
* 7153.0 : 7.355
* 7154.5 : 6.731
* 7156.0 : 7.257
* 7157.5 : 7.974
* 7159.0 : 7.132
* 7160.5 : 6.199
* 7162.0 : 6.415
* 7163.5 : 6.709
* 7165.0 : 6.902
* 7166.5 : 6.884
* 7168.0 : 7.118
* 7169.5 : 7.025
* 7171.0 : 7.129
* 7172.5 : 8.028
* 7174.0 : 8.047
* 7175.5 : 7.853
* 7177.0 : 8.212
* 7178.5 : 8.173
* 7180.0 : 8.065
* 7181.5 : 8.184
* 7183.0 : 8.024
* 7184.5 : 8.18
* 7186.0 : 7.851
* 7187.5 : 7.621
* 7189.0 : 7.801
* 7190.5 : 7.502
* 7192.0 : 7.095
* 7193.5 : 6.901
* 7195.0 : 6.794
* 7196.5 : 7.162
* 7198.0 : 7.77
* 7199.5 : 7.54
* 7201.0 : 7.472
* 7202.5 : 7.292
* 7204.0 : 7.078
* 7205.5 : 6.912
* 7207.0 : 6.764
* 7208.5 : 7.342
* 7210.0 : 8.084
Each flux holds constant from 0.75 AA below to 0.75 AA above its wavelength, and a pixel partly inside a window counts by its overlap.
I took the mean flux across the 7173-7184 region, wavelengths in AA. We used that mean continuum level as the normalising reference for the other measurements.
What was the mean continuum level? 8.08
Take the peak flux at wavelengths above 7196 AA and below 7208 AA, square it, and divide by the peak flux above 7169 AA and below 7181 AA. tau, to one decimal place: 7.4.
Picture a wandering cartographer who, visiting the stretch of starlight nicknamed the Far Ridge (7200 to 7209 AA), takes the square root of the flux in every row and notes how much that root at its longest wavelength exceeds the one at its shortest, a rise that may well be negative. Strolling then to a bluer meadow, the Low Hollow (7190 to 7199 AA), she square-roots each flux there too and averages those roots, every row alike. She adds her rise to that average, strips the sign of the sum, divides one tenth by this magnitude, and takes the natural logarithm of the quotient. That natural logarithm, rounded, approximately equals -3.28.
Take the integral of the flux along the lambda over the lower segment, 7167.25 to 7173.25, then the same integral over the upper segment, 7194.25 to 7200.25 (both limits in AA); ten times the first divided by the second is 10.0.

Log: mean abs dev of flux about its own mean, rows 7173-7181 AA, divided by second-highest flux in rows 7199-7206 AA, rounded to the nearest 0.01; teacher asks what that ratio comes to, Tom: 0.01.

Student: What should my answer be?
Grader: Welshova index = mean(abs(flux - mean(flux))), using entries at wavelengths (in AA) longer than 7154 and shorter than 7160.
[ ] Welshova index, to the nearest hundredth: 0.35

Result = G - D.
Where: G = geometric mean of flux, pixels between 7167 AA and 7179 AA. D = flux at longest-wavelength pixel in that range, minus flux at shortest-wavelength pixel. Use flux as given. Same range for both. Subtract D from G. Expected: 6.6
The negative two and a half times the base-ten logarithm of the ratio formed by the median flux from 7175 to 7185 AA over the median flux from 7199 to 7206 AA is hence -0.12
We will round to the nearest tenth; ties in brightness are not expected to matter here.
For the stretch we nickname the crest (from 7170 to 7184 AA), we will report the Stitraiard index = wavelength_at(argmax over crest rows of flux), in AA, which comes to 7177.0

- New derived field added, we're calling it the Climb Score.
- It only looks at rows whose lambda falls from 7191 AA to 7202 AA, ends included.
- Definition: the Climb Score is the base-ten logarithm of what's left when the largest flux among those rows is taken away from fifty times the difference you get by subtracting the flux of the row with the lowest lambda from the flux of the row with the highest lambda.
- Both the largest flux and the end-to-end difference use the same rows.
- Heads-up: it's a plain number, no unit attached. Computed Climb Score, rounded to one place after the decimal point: 1.0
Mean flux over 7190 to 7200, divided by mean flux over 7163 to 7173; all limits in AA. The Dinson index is 1.02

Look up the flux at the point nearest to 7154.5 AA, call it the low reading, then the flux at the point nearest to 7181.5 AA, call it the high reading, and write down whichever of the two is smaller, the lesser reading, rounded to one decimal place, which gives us 6.7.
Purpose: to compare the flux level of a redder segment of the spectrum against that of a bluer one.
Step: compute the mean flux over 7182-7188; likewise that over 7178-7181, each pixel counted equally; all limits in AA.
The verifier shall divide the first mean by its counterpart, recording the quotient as 0.98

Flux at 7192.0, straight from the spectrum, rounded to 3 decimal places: 7.095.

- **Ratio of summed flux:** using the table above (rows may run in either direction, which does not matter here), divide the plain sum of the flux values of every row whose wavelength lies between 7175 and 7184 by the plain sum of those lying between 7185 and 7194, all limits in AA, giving 1.08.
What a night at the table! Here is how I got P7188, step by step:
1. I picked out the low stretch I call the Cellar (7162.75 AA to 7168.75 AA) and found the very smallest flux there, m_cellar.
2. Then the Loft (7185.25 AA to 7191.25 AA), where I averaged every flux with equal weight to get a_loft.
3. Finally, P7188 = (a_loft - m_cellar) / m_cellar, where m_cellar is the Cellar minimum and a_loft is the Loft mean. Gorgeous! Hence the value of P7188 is 0.15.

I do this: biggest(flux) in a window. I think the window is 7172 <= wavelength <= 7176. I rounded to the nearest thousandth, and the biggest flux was 8.047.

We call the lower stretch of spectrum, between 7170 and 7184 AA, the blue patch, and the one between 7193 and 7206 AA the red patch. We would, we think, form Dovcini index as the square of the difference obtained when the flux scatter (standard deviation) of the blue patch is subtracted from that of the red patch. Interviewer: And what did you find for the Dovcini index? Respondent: 0.000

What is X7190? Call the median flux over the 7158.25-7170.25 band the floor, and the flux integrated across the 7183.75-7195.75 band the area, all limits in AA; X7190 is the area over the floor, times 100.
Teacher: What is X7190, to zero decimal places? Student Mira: 1300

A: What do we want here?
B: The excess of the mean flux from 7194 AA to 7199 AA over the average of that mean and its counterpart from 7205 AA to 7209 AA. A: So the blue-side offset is 0.12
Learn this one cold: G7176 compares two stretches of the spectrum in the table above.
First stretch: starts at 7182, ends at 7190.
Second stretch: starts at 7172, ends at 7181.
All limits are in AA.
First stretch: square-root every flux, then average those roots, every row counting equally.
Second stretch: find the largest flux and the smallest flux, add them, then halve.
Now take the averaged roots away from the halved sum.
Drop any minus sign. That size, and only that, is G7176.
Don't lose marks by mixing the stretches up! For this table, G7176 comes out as 5.22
